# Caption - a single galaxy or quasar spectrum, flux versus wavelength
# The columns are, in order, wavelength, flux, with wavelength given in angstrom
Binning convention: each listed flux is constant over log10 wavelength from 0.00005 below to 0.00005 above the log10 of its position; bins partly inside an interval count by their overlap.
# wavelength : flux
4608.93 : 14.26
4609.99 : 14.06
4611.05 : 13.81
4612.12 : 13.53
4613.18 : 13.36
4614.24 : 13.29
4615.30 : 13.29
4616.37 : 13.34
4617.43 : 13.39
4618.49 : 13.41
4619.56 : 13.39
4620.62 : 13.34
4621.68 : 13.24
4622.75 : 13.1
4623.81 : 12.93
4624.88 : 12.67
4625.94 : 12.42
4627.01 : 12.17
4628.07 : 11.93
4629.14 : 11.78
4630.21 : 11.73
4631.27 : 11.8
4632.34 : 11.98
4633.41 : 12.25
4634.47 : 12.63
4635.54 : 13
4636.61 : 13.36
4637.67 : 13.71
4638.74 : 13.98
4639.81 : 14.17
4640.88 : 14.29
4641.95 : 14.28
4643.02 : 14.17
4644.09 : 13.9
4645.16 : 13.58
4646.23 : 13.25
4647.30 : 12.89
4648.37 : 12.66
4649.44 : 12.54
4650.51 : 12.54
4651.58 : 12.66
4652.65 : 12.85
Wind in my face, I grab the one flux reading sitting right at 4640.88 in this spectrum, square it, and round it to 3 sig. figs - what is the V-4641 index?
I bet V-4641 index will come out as 204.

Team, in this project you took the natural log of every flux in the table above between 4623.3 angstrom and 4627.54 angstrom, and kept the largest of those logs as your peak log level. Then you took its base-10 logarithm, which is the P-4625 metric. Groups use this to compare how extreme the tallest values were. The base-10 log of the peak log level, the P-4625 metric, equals 0.408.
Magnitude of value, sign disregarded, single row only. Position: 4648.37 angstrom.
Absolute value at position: 12.7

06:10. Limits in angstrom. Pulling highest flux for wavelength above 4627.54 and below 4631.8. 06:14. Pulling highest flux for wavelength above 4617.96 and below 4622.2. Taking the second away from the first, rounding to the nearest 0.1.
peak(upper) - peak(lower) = -1.5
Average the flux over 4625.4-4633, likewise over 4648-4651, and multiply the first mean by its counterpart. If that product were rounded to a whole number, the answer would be 151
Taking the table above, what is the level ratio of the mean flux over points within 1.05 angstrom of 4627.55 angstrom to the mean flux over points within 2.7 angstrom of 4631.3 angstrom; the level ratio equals 1.01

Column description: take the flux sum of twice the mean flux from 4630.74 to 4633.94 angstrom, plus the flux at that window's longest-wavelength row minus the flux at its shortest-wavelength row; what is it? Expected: 24.5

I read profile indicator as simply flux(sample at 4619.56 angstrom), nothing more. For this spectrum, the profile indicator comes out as 13.39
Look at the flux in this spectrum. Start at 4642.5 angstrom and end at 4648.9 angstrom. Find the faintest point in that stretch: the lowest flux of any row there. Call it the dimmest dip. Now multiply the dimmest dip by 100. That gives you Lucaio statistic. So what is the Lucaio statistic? 1266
